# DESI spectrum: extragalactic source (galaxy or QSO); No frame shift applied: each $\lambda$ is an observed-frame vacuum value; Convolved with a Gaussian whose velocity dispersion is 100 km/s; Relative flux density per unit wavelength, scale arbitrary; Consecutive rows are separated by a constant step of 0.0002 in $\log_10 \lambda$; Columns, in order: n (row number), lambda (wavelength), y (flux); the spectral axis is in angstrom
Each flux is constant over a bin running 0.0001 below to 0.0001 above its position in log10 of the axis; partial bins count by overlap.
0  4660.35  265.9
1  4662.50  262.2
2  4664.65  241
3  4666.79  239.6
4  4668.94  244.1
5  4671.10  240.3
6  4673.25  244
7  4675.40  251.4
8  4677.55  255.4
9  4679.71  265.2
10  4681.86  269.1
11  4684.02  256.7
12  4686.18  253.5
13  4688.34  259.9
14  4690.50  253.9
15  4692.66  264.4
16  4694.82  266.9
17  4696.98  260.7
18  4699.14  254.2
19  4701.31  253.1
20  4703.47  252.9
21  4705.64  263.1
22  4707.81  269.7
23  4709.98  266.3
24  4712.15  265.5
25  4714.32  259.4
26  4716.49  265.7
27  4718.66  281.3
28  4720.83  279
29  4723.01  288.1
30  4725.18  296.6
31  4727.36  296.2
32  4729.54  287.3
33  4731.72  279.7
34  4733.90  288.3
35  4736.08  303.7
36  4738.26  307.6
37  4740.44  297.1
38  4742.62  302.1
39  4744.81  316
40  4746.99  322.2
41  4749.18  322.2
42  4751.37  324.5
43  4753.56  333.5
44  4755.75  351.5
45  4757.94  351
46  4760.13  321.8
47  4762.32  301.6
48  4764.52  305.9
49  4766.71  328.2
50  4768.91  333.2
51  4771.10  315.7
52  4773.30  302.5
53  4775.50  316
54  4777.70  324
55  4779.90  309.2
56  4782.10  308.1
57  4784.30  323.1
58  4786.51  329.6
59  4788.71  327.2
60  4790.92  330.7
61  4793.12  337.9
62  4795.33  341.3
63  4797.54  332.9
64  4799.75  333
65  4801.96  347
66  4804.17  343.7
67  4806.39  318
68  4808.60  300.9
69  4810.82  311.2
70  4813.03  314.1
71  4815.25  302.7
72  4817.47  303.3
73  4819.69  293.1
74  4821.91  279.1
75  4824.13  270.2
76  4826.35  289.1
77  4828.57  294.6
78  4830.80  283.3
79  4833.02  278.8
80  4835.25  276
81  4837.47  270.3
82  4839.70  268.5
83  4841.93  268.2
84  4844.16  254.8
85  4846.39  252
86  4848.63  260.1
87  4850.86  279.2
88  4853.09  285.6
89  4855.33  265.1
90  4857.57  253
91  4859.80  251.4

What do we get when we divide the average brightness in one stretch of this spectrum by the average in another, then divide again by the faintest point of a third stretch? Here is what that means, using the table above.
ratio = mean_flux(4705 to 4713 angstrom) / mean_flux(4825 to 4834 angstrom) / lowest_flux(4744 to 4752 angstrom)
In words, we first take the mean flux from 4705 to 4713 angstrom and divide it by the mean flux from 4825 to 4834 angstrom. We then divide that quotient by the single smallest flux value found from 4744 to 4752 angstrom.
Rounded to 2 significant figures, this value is 0.0029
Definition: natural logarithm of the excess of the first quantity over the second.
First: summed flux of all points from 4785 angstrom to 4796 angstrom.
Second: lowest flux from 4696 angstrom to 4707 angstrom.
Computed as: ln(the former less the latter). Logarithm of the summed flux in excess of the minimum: 7.25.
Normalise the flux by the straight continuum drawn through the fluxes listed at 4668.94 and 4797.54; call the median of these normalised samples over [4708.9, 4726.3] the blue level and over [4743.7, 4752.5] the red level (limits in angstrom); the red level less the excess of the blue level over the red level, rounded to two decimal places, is 1.17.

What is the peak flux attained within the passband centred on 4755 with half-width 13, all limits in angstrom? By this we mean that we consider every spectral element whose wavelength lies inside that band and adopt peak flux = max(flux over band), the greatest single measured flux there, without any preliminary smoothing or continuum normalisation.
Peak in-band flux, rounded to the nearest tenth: 351.5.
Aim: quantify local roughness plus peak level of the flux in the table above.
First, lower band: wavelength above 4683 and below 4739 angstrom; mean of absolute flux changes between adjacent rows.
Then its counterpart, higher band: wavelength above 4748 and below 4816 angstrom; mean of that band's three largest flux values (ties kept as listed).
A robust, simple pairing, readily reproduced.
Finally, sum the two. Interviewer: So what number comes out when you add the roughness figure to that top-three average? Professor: 356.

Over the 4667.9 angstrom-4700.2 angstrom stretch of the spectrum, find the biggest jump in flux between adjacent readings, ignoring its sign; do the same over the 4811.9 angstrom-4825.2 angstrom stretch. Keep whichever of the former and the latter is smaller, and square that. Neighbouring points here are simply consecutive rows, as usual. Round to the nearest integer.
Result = 154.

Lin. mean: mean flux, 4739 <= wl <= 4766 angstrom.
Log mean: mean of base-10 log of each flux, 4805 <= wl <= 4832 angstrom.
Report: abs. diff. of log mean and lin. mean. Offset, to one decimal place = 318.3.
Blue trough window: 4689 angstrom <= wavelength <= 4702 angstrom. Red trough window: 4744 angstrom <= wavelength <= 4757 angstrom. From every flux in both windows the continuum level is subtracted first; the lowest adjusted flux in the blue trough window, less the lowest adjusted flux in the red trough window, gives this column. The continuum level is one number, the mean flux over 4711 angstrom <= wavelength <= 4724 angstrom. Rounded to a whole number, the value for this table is -63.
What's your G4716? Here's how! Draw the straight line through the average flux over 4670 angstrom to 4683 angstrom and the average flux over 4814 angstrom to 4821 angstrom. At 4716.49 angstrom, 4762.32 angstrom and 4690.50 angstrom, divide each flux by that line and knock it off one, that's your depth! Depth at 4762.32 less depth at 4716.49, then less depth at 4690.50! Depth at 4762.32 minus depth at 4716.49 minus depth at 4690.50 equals -0.1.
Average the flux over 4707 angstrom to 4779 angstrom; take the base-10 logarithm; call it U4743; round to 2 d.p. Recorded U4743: 2.48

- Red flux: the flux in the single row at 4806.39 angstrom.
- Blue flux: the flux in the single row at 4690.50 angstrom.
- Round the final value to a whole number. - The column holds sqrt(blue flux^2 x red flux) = 4528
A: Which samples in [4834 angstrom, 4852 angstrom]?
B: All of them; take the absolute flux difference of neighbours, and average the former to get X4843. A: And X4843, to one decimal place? 7.3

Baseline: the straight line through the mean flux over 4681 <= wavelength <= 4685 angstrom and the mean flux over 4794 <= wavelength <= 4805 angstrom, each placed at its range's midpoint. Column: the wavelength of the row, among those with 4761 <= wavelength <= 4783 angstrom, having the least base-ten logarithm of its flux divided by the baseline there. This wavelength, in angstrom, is 4773.30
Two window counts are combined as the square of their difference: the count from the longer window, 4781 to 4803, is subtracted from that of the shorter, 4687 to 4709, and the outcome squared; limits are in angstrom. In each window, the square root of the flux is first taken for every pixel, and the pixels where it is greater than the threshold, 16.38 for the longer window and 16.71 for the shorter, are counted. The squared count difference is 100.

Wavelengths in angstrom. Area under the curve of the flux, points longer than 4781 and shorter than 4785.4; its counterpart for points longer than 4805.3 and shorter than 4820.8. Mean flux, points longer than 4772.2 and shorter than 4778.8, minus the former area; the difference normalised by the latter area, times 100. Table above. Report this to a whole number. -23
